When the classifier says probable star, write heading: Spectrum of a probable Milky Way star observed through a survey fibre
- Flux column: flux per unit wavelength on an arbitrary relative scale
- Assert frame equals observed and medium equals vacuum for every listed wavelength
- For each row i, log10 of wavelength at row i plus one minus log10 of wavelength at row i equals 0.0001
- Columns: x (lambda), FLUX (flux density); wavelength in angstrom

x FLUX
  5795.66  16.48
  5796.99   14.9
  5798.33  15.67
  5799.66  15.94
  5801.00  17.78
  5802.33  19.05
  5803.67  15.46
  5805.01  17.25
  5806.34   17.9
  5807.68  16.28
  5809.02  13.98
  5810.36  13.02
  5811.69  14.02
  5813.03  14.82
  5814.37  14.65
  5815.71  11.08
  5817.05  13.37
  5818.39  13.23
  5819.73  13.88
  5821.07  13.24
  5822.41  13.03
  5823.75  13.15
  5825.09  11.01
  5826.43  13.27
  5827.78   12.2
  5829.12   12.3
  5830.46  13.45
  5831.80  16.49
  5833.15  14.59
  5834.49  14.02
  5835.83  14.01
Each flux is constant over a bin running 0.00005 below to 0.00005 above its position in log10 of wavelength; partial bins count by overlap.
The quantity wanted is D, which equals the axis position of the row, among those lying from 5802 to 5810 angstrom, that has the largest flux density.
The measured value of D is 5802.33 angstrom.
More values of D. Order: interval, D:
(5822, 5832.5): 5831.80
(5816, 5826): 5819.73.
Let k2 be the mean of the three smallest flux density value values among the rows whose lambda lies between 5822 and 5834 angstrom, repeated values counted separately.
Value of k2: 11.8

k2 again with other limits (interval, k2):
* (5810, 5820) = 12.4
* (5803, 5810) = 15.2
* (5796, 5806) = 15.3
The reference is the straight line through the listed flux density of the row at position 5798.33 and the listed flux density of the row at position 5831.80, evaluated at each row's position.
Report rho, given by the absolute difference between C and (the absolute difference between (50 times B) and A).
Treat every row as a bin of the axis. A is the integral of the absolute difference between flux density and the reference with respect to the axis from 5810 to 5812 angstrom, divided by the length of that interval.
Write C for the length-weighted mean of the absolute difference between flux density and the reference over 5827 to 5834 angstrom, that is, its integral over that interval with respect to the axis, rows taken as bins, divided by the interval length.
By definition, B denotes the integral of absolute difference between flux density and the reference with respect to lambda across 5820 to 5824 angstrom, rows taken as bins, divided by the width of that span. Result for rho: 147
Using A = 2.5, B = 3.04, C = 2.65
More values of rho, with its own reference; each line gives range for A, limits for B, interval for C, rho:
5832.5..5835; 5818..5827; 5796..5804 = 162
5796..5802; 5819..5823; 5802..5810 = 139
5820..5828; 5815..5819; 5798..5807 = 173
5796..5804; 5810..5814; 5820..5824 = 92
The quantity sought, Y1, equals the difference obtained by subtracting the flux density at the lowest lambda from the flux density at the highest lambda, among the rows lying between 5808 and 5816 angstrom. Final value -2.9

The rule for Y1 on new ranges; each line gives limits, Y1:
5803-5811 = -2.4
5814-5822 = -1.4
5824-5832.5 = 5.5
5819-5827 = -0.6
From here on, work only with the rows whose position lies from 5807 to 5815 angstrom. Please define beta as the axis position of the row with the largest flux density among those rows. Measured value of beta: 5807.68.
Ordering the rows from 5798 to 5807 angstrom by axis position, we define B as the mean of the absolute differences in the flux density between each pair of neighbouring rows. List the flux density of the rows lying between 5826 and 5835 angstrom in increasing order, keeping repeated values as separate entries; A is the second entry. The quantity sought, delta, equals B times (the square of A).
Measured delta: 237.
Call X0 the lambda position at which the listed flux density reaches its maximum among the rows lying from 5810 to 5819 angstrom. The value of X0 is 5813.03 angstrom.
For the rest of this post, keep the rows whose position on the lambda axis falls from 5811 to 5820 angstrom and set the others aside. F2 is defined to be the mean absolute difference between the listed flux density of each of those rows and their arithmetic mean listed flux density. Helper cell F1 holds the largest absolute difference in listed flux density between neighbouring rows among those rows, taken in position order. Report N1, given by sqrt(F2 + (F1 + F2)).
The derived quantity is 2.306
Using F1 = 3.6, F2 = 0.87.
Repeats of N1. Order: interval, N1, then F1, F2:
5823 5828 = 1.966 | 2.3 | 0.80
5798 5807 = 2.418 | 3.6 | 1.13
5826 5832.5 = 2.323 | 3.0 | 1.18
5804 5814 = 2.328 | 2.3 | 1.56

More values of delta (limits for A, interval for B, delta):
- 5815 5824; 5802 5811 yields 309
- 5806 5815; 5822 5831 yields 223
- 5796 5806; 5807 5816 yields 351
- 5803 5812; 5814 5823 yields 244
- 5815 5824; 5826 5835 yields 222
